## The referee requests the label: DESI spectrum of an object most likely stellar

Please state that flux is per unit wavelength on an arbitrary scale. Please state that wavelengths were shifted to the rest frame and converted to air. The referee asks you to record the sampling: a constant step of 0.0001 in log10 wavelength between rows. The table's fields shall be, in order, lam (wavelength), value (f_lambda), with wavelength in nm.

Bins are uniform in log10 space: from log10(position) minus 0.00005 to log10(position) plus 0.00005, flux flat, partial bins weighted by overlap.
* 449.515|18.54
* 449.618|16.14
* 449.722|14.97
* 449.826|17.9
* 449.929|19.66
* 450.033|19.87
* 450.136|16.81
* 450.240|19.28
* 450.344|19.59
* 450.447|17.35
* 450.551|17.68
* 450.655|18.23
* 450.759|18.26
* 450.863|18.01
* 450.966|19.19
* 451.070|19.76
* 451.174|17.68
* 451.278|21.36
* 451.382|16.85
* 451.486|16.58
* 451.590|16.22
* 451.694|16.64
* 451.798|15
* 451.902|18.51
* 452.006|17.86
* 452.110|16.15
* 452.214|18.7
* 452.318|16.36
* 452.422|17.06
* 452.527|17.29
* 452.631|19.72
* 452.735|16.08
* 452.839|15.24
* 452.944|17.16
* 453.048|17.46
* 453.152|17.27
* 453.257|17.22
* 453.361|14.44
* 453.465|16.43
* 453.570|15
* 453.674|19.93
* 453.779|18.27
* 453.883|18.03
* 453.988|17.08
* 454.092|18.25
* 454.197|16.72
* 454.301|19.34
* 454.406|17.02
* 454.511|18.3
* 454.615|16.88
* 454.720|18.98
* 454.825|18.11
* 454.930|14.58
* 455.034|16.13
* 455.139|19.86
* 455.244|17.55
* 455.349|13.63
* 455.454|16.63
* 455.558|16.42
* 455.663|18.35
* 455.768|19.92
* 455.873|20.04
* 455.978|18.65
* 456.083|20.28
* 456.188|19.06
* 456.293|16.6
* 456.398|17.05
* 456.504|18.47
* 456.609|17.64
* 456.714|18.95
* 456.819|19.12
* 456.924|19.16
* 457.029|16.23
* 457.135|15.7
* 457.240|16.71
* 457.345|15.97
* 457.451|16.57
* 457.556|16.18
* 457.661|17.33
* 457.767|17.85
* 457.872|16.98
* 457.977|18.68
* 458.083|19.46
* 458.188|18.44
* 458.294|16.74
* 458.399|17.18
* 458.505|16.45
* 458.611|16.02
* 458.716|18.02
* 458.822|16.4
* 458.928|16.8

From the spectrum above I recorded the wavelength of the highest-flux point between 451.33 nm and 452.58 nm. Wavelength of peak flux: 452.214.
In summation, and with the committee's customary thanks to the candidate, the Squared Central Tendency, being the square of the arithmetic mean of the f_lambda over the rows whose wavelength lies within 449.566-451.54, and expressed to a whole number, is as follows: 330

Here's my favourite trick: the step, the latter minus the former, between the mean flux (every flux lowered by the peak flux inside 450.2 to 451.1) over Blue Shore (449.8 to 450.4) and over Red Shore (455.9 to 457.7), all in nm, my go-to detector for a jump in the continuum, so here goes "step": -1.2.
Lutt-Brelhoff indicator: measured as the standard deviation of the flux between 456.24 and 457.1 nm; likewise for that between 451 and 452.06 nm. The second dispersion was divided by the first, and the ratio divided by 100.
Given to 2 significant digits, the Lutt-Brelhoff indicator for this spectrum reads 0.016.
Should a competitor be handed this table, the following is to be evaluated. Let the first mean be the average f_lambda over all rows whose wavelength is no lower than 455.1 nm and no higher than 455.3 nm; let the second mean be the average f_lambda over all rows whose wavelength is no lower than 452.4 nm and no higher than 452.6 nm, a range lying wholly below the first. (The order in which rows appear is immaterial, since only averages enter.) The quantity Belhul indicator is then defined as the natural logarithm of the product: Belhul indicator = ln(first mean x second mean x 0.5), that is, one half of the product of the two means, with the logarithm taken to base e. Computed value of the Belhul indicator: 5.08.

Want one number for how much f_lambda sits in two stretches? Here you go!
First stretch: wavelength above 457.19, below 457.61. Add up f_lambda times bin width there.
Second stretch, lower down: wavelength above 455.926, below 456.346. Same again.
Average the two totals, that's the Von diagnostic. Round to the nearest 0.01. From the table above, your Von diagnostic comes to 7.36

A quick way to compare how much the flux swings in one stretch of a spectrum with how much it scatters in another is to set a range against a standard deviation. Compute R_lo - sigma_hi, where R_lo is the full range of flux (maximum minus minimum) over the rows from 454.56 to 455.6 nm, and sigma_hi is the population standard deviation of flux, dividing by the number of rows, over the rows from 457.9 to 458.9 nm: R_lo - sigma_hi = 5.1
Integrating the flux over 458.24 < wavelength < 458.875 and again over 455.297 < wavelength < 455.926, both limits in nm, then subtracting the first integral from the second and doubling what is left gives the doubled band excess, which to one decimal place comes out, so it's 0.7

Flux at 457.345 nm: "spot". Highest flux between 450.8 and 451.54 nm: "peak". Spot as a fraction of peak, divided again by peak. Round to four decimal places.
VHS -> 0.0350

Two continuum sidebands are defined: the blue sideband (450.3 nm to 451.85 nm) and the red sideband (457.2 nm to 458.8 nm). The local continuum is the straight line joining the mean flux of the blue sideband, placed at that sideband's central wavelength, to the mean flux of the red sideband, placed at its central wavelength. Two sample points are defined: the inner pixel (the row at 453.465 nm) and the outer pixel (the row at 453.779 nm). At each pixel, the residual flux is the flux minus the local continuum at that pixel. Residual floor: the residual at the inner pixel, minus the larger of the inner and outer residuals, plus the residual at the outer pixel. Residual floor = -1.2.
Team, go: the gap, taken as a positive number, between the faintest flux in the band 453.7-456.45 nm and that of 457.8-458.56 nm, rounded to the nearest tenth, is 2.8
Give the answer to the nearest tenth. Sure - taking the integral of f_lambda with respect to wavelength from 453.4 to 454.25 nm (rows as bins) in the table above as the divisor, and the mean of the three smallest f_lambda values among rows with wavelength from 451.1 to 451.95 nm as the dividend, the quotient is 1.1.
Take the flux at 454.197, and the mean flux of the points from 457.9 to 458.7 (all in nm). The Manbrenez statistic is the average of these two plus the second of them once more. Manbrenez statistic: 34.7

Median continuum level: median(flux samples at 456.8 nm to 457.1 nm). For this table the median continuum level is 19.1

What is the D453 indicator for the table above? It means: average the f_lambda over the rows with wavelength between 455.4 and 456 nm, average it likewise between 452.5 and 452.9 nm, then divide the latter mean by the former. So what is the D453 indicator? 0.93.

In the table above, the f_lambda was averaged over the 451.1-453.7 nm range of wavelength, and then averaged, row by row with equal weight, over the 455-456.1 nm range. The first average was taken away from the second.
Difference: 0.8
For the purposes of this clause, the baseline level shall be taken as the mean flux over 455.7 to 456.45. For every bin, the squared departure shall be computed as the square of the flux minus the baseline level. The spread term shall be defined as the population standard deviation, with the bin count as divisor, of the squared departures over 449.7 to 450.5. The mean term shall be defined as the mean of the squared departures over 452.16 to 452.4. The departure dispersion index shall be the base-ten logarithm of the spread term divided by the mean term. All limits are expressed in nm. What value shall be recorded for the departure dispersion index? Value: 0.2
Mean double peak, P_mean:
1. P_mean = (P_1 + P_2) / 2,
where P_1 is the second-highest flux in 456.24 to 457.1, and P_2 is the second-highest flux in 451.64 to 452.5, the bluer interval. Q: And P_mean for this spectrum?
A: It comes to 18.8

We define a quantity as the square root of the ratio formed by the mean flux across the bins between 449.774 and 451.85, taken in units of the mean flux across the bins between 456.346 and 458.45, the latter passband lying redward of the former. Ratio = 1.02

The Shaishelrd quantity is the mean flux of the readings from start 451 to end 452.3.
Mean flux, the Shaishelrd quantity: 17.6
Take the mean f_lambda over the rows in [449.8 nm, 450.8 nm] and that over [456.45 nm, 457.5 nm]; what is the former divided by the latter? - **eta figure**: 1.06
